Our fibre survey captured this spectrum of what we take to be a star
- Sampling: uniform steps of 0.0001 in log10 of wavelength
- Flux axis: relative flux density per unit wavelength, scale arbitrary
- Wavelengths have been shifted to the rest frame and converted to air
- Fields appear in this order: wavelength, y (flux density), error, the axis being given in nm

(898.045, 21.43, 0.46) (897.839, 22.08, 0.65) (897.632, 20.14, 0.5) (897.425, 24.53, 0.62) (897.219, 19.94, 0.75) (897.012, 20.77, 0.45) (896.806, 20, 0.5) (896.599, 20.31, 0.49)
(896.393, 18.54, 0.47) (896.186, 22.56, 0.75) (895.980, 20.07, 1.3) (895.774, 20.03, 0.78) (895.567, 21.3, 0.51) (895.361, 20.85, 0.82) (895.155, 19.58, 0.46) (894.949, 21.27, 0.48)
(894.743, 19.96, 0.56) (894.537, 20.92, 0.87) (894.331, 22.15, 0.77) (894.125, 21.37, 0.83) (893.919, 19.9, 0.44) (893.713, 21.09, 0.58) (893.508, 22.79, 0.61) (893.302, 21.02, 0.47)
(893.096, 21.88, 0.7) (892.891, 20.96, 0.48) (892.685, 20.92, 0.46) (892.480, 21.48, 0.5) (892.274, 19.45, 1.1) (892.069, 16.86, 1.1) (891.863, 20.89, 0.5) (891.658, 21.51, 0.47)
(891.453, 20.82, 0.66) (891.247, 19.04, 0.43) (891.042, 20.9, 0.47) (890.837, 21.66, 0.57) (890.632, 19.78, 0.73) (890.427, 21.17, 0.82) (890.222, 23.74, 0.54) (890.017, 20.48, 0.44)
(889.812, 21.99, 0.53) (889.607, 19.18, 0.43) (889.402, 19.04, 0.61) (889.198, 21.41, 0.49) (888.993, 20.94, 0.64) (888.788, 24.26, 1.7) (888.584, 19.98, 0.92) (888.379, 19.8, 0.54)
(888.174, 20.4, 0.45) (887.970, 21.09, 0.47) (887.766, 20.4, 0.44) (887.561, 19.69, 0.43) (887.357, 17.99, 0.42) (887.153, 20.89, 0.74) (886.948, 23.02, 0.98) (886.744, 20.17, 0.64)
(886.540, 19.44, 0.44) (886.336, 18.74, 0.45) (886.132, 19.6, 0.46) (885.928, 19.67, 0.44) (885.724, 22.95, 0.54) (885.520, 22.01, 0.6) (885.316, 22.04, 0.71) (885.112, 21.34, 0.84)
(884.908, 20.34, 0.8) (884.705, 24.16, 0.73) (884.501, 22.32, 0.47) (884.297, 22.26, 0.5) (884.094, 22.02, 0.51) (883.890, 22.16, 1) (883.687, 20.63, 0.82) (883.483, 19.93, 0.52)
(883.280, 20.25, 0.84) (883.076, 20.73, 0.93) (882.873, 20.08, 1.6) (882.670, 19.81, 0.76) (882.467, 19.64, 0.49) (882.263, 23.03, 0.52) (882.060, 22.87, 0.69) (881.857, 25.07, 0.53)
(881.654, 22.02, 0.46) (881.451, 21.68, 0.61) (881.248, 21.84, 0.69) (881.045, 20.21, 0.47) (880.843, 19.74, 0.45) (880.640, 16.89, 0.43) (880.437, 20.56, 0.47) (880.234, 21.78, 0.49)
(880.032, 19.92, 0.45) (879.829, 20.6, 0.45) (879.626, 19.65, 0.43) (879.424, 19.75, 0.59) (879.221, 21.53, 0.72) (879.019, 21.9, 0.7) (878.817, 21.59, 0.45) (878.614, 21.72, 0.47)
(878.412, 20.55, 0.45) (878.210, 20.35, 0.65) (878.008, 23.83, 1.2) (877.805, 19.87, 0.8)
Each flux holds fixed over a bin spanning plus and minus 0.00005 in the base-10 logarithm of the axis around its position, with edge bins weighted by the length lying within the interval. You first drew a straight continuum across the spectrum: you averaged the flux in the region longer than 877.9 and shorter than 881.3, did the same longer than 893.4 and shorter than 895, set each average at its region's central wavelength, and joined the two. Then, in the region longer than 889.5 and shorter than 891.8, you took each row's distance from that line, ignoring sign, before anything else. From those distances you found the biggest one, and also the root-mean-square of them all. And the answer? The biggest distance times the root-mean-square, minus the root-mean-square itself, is 2.2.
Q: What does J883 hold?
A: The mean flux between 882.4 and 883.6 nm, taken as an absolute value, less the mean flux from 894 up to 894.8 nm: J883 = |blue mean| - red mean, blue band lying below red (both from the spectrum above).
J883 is -1.0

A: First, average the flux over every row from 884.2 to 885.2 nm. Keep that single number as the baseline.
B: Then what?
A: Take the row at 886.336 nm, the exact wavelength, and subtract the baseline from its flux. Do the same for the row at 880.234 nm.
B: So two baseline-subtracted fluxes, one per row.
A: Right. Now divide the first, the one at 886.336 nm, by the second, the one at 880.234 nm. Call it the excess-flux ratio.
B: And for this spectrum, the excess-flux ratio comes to 11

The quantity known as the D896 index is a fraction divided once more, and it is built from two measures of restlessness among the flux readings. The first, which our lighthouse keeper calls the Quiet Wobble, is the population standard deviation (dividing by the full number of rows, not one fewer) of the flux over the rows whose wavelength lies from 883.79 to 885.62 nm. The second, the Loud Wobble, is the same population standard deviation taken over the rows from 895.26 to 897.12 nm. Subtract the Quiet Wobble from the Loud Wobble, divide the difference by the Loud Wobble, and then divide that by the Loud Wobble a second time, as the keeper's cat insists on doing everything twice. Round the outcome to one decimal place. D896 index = 0.1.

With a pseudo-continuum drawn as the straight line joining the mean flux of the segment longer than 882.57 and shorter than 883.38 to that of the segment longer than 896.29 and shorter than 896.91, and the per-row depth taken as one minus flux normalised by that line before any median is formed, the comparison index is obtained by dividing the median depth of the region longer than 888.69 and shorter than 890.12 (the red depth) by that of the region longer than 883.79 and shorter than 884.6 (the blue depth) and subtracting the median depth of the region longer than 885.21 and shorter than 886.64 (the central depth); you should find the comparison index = 0.5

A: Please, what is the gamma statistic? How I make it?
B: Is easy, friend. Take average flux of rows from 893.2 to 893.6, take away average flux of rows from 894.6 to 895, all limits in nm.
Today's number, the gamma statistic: 1.3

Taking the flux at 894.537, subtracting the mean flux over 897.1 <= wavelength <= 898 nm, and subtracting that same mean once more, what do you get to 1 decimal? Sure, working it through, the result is -22.4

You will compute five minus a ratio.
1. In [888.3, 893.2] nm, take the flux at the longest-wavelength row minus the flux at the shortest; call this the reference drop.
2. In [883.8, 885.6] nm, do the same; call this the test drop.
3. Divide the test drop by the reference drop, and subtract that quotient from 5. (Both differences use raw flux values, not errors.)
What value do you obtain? 5.1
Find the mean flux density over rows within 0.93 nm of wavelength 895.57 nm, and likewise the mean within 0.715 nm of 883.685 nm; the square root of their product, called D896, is 20.80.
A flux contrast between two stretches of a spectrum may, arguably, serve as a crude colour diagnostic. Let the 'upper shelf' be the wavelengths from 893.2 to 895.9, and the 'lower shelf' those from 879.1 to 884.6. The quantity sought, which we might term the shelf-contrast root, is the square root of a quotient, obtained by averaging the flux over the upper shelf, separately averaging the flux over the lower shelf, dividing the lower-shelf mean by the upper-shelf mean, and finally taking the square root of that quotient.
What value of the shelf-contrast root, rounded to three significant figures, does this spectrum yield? 1.00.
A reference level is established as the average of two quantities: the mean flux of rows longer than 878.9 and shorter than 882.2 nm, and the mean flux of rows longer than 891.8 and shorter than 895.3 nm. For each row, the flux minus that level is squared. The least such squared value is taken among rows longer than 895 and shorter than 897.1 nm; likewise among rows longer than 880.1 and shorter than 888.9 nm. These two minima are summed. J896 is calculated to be 0.001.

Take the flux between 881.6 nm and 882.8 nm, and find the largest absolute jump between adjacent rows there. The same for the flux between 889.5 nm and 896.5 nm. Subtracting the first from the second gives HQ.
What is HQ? 0.64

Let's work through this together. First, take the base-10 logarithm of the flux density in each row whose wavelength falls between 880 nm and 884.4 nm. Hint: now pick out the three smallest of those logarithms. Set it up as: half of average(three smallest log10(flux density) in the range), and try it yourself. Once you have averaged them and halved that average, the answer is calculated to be 0.636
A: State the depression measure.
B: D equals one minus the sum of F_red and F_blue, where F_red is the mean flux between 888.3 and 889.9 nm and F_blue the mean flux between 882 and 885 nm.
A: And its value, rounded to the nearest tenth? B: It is -41.2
